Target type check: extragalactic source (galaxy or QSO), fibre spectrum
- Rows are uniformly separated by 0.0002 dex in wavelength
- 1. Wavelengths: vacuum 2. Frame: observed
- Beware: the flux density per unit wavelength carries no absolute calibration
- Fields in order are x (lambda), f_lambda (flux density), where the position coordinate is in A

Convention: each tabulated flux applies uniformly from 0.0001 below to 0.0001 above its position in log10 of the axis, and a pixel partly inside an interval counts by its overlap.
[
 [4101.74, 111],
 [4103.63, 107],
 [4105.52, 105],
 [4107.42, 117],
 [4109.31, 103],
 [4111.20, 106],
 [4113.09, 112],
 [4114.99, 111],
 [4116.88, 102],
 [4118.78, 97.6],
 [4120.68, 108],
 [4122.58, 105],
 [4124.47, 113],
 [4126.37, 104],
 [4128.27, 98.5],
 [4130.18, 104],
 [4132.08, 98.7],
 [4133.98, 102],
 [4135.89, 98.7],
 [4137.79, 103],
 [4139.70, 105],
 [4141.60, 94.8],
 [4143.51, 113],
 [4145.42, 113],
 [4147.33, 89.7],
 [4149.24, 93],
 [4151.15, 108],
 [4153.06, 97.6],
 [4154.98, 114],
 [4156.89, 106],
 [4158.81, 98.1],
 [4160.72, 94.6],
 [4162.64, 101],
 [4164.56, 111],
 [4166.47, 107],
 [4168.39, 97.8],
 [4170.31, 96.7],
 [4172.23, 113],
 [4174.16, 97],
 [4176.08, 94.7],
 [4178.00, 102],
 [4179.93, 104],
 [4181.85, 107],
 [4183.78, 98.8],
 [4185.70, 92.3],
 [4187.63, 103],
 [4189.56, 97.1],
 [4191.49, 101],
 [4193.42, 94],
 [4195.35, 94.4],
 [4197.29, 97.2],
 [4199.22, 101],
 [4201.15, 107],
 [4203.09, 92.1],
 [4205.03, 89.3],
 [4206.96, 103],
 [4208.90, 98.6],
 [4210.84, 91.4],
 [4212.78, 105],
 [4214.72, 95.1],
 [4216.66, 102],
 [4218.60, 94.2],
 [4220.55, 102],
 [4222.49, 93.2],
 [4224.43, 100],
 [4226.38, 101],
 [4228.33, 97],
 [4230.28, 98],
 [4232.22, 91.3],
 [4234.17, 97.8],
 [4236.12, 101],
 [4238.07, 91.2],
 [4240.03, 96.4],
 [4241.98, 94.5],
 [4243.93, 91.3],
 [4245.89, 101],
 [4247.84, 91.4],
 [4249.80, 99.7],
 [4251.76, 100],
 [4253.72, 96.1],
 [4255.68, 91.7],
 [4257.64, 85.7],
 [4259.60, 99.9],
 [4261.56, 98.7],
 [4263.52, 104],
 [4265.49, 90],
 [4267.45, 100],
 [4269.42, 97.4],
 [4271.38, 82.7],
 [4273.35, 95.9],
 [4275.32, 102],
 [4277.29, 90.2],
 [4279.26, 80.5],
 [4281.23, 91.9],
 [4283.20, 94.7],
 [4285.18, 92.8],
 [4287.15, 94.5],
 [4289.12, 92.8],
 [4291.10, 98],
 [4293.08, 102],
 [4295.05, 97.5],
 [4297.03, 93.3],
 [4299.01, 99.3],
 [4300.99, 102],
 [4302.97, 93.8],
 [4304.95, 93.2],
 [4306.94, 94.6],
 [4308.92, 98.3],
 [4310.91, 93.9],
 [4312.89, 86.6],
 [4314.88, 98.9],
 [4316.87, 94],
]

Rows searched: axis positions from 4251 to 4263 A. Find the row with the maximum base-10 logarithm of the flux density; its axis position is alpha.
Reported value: 4251.76 A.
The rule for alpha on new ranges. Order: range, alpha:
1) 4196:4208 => 4201.15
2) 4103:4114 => 4107.42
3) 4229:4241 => 4236.12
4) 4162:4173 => 4172.23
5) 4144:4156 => 4154.98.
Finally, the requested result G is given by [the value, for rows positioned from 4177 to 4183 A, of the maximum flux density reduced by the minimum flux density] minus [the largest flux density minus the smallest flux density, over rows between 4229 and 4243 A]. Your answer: -5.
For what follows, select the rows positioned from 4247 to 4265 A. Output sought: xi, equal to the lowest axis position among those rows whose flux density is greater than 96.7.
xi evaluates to 4249.80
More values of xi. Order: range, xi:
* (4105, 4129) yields 4105.52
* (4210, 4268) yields 4212.78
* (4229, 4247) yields 4230.28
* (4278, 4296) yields 4291.10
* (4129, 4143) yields 4130.18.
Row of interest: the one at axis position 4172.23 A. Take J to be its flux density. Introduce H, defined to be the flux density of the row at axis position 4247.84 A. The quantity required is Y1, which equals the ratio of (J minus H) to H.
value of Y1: 0.24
